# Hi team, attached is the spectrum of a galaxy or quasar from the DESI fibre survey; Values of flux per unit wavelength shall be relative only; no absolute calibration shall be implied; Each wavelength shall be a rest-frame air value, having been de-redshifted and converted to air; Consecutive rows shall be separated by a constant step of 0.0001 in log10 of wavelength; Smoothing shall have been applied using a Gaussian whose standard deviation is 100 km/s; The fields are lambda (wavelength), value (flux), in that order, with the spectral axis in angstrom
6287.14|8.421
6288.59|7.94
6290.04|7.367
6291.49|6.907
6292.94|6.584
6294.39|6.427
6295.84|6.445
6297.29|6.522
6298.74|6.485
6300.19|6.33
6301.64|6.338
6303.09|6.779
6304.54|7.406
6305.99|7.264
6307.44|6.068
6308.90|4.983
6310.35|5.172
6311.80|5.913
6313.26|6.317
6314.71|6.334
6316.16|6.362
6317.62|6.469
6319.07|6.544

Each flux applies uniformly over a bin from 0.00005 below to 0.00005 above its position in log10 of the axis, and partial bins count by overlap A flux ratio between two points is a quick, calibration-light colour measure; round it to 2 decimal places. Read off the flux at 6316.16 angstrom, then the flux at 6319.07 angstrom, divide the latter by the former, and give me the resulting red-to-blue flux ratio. 1.03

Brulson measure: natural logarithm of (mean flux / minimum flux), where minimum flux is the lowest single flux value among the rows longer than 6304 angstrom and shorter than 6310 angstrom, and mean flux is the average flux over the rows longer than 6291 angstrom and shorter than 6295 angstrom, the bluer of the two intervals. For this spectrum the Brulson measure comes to 0.29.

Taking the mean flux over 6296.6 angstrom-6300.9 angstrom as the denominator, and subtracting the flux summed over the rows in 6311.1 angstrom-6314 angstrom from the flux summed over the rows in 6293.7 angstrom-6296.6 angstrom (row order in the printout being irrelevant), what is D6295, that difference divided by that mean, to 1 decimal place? 0.1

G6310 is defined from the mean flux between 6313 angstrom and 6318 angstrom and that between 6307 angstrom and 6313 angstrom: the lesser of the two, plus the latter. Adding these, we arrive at 11.1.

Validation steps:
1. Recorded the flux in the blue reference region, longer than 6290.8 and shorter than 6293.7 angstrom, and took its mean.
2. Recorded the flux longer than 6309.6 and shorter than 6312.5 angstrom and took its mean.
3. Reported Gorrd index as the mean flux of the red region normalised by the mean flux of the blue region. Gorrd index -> 0.82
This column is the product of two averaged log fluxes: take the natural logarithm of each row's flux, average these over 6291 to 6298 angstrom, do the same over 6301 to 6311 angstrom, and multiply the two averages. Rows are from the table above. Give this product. 3.44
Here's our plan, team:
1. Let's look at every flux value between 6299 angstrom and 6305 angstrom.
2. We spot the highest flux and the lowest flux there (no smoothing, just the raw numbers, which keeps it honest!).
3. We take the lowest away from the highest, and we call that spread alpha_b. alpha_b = 1.1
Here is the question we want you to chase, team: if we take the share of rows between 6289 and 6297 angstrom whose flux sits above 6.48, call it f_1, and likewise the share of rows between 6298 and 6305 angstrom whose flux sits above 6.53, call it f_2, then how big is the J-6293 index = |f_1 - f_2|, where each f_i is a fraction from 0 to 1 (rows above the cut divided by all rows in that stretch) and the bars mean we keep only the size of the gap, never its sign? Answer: 0.20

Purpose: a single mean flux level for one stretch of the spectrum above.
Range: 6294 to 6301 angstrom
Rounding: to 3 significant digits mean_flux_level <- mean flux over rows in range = 6.44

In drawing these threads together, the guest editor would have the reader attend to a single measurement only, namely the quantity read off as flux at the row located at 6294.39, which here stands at 6.427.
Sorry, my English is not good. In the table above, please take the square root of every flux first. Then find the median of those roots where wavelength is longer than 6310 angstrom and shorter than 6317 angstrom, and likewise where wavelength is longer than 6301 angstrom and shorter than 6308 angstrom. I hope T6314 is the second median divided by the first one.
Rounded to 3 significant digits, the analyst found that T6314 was 1.04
